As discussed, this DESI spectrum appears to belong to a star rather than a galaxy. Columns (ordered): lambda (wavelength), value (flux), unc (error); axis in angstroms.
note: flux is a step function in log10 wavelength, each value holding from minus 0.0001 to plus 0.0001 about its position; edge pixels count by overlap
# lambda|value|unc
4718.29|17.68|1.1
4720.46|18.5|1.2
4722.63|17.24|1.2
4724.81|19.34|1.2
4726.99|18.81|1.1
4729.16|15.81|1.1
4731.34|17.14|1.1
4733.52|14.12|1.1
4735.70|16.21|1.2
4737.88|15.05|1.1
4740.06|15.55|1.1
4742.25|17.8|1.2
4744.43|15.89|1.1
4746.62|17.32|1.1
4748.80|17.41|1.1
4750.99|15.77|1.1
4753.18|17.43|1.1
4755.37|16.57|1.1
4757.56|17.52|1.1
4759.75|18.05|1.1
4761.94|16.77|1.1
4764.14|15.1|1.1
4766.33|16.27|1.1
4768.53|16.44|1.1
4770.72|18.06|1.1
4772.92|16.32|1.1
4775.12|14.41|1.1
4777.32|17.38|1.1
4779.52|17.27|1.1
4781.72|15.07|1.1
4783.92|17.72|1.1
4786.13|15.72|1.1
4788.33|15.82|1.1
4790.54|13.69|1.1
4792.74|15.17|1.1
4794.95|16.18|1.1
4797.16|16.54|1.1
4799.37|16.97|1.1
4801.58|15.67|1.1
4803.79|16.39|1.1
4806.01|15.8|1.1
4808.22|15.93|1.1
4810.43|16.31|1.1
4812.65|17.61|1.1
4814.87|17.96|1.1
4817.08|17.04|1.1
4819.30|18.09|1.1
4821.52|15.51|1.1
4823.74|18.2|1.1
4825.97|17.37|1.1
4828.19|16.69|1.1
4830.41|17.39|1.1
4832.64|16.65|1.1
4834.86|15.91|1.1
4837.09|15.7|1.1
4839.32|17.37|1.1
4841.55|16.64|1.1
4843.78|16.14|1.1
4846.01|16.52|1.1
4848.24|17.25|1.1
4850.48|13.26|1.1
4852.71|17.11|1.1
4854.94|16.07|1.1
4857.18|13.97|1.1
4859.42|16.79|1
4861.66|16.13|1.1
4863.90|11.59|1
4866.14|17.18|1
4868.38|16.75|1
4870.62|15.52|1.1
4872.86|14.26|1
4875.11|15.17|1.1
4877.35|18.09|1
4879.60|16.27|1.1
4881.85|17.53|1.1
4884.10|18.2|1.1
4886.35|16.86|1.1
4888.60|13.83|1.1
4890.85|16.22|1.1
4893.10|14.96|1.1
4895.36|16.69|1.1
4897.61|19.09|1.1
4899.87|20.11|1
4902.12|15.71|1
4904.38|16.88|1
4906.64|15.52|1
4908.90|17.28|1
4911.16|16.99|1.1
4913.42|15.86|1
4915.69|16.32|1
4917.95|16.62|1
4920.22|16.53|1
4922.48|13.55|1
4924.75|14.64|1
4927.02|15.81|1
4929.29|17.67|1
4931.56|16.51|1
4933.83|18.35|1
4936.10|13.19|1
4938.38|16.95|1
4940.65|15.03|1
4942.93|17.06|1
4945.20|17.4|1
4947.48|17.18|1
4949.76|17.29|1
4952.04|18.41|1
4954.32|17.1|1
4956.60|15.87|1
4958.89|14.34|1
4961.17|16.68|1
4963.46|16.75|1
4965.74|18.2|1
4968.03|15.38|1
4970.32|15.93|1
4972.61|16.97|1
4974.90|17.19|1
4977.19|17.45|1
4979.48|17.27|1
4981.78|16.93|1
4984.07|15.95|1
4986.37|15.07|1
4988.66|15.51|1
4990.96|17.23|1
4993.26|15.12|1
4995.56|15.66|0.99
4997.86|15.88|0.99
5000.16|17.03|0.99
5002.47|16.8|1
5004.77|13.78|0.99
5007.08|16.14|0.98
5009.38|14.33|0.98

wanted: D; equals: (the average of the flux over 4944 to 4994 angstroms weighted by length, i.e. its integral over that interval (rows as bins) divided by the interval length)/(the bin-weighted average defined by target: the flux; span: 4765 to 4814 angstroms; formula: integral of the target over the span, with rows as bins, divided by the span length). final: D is 1.02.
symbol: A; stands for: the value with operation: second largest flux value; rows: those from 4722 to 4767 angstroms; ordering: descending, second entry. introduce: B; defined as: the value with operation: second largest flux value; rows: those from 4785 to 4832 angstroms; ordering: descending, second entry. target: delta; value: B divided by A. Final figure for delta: 0.96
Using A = 18.81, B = 18.09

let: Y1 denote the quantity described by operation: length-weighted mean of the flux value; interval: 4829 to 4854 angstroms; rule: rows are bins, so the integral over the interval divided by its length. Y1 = 16.4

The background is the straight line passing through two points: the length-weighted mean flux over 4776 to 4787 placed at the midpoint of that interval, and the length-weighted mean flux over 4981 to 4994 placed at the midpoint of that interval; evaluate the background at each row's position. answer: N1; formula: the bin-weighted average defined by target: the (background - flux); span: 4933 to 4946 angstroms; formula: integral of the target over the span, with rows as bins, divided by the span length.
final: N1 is -0.1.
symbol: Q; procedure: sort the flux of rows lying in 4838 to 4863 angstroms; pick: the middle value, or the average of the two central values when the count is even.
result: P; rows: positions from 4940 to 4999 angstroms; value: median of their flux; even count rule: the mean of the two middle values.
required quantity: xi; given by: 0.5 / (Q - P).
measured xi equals -1.6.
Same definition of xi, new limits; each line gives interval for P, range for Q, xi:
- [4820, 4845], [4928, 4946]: 1.4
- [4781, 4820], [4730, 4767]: 1.5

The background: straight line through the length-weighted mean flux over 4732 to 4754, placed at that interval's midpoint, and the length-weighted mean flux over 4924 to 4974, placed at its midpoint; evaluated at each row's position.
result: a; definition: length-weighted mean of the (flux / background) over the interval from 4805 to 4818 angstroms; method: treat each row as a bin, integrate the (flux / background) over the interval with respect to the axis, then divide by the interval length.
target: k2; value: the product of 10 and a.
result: 10.3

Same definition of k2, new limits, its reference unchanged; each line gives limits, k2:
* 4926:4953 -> 10.1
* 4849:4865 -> 9.2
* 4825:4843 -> 10.2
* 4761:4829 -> 10.1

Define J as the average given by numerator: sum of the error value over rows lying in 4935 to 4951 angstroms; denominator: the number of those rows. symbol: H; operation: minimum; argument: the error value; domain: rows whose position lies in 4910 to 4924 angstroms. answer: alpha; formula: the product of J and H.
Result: 1.00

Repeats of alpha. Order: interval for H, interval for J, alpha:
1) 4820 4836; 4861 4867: 1.14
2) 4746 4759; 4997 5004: 1.09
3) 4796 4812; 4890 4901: 1.19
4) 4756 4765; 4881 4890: 1.21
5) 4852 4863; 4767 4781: 1.10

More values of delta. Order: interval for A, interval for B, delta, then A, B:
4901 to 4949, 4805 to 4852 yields 1.02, 17.67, 18.09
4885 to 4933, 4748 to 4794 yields 0.95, 19.09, 18.05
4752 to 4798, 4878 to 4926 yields 1.06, 18.05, 19.09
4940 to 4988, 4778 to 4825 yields 0.99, 18.2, 18.09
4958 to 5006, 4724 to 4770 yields 1.08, 17.45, 18.81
